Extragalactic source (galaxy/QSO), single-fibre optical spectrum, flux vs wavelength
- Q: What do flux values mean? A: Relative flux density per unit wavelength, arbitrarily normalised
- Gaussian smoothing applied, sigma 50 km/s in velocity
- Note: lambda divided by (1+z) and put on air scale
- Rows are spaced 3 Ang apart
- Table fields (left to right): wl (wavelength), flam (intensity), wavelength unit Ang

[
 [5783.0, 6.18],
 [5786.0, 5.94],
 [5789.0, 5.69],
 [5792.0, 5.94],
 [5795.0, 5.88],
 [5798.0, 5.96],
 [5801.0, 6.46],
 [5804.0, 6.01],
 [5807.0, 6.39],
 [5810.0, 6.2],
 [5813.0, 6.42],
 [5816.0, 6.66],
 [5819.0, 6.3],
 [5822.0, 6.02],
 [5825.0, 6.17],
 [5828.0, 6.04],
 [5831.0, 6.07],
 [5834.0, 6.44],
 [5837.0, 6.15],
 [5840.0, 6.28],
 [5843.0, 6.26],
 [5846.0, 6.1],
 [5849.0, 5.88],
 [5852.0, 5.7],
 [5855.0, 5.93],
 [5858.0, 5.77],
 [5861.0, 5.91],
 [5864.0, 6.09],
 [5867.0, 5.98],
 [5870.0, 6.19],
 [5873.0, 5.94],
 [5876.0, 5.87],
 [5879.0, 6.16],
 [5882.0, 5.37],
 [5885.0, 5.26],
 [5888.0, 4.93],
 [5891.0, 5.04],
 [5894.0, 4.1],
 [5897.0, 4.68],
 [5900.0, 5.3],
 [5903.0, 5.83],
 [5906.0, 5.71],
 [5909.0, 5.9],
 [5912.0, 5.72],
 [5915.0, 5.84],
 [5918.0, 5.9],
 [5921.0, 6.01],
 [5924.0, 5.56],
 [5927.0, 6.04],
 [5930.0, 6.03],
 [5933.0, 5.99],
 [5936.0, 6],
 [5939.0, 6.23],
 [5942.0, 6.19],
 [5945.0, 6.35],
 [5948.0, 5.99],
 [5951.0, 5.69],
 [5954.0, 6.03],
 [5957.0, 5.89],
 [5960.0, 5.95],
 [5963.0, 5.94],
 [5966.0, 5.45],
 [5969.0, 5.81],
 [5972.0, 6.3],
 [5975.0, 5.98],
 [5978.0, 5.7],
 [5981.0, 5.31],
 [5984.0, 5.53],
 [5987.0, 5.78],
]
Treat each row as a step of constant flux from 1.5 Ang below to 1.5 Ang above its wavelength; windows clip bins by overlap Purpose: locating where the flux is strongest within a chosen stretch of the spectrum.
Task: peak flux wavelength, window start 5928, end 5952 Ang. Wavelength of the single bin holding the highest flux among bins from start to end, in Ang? 5945.0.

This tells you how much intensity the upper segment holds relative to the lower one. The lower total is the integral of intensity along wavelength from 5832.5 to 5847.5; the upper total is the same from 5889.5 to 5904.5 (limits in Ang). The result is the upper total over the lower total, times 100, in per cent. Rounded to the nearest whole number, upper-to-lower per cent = 80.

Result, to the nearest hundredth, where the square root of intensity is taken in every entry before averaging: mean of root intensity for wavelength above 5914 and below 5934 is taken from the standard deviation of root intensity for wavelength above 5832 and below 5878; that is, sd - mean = -2.39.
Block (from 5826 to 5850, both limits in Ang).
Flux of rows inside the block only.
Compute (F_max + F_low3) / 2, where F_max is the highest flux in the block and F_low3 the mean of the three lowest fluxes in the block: 6.22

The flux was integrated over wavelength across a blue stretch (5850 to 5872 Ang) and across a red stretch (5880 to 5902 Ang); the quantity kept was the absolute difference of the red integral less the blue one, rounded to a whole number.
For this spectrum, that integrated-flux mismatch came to 21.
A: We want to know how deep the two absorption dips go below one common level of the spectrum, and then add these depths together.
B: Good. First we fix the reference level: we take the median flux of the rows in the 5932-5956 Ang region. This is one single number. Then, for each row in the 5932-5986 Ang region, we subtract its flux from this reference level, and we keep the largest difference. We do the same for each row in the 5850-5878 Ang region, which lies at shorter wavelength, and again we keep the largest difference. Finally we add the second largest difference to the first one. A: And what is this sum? 1.0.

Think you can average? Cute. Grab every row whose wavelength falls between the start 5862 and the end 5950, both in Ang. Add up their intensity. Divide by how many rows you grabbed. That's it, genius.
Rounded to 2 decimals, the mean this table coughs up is 5.73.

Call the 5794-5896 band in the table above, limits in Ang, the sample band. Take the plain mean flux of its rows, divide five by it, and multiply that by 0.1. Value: 0.084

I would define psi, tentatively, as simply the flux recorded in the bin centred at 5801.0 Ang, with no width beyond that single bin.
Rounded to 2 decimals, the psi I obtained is 6.46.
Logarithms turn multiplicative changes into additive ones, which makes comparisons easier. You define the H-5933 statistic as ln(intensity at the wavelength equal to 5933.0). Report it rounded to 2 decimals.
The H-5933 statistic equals 1.79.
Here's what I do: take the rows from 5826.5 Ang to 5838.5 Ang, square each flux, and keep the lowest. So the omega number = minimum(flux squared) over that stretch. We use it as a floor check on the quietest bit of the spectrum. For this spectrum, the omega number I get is 36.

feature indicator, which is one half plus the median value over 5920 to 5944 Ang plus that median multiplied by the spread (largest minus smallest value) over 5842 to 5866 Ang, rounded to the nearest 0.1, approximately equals 9.9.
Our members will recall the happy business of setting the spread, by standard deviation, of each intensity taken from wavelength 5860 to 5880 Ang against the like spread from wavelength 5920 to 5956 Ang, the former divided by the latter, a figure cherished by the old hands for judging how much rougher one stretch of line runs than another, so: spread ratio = 0.6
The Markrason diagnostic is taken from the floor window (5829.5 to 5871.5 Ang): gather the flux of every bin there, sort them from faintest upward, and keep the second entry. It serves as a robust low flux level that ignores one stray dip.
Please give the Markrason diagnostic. 5.77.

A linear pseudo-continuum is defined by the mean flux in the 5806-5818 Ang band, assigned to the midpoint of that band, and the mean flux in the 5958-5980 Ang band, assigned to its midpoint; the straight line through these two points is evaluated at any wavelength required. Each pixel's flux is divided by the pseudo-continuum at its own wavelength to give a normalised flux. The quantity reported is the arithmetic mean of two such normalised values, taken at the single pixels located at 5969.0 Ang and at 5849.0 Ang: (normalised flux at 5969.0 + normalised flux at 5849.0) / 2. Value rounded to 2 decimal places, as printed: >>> 0.96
